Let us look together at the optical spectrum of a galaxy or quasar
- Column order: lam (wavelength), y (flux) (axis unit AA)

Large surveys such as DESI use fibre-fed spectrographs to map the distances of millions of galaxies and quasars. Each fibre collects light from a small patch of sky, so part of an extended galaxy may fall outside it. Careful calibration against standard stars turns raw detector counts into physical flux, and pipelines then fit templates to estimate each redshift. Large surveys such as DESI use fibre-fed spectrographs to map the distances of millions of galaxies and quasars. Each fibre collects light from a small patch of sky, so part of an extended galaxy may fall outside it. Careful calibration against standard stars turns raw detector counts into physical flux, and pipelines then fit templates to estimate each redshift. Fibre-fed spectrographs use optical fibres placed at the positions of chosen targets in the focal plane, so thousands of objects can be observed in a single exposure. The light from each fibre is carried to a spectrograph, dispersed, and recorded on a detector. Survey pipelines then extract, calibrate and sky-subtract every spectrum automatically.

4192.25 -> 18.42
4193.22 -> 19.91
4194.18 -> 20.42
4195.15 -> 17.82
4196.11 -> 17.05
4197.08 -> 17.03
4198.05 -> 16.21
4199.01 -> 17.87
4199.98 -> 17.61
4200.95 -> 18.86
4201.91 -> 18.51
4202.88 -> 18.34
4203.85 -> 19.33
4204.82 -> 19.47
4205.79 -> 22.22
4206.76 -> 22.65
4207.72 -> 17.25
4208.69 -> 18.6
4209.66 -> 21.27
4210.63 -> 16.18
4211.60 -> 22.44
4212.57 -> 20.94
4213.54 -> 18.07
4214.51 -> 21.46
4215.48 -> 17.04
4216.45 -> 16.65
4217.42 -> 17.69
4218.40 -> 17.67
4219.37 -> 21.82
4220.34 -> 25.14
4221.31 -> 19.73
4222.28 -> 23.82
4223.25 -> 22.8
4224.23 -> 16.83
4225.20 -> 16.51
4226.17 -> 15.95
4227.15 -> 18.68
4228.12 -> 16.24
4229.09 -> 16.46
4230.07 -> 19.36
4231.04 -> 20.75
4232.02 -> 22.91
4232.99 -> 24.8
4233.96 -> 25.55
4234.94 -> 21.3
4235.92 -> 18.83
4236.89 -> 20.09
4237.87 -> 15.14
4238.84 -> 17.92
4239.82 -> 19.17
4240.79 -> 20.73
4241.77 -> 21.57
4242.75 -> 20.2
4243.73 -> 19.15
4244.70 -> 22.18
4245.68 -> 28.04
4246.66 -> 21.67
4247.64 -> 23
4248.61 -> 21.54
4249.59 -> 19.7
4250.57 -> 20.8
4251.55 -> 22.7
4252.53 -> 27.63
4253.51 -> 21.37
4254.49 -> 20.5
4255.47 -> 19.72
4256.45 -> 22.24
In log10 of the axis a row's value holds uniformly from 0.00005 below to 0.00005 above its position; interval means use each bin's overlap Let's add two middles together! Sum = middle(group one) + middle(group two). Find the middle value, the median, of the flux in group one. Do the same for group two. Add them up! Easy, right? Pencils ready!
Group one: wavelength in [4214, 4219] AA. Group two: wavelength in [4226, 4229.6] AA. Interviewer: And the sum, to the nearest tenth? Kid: 34.0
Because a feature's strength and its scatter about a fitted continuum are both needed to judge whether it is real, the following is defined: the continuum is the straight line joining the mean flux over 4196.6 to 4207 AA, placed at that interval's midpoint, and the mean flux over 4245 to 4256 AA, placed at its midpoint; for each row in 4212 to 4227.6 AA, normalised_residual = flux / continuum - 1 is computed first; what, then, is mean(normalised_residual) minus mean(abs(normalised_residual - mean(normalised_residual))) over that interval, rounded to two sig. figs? -0.16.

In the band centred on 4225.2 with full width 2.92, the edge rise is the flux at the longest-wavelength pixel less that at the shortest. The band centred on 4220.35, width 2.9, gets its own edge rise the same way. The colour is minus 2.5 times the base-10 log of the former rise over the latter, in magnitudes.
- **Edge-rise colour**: 0.9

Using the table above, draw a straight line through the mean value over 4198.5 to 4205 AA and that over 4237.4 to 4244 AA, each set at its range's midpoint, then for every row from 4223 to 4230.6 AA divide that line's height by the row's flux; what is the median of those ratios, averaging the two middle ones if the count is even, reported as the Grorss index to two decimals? 1.13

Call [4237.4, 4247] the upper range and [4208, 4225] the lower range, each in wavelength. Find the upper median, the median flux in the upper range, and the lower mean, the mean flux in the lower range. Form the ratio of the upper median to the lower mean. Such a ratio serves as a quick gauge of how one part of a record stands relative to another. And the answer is 1.03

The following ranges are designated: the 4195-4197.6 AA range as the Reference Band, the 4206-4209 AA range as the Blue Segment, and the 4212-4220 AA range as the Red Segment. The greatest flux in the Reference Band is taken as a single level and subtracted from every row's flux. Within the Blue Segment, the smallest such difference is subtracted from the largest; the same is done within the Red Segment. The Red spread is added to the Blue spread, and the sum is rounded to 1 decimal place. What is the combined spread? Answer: 10.6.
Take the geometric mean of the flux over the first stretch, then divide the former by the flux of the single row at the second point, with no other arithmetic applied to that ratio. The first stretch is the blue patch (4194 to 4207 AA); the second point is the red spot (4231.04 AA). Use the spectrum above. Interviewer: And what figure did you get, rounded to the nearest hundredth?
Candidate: 0.90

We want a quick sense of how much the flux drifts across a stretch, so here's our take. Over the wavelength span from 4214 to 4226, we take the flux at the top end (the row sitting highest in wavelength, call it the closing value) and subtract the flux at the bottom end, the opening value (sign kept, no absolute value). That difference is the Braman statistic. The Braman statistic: -5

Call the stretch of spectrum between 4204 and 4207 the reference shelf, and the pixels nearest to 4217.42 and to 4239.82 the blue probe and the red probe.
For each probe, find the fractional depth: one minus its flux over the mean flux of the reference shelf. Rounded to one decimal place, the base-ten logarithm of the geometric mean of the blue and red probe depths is -0.9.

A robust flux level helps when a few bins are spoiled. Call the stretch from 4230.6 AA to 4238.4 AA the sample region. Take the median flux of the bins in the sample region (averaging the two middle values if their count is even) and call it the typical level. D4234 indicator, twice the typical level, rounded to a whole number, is 42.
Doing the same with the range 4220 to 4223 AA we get 48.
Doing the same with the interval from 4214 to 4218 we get 35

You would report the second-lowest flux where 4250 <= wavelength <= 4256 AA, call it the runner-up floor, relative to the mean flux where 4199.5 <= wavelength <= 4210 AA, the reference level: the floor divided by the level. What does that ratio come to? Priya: 1.05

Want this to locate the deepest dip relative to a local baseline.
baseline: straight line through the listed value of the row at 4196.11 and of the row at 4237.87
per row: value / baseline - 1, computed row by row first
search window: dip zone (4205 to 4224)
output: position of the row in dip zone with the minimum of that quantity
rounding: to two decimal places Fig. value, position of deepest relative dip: 4210.63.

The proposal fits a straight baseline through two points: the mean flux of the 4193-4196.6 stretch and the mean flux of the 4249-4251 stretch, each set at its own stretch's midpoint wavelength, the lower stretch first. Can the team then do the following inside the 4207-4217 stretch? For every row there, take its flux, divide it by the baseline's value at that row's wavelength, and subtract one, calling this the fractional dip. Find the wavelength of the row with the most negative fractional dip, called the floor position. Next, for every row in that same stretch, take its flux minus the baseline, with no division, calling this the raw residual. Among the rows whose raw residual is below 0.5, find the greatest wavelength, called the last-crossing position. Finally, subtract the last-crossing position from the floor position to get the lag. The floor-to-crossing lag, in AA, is -5.8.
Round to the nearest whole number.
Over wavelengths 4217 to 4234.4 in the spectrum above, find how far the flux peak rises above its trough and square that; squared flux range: 92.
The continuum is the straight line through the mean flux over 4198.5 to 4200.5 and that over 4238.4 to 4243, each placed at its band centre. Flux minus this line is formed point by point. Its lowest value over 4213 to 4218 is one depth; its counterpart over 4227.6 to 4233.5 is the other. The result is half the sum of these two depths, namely -2.5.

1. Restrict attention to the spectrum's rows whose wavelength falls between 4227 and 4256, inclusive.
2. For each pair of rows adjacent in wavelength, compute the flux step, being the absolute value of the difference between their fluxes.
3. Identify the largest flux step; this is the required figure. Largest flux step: 6.4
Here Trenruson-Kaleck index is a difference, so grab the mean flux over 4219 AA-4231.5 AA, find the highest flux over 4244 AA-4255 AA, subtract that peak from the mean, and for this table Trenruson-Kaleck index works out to -8.5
